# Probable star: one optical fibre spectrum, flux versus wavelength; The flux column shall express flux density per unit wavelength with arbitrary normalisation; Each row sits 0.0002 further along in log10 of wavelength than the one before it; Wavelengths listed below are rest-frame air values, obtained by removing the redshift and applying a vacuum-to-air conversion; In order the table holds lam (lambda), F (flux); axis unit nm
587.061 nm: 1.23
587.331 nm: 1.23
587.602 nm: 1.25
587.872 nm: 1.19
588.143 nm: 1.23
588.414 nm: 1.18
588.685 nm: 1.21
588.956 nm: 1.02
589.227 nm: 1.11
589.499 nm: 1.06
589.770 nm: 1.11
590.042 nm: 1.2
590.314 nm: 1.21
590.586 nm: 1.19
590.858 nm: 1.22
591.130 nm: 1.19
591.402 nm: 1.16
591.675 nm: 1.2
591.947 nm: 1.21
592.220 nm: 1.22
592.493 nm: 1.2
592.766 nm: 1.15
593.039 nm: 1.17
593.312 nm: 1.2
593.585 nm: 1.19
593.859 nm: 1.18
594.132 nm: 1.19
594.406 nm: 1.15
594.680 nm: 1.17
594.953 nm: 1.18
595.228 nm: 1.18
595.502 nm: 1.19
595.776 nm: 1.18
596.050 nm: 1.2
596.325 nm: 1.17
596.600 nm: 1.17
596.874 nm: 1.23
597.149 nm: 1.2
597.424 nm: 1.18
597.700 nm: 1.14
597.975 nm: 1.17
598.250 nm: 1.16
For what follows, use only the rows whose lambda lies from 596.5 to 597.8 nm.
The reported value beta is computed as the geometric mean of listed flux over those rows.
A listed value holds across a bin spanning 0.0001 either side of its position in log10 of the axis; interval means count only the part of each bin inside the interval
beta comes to 1.18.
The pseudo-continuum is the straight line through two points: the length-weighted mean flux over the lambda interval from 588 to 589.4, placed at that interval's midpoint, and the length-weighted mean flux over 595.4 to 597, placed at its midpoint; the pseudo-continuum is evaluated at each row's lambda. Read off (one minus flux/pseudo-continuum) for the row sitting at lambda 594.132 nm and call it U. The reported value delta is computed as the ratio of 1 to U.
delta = -102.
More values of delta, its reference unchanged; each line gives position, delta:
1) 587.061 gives -12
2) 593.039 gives 521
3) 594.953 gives 373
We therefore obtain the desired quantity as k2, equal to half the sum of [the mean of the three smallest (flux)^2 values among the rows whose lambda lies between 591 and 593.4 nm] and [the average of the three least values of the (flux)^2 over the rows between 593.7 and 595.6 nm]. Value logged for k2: 1.35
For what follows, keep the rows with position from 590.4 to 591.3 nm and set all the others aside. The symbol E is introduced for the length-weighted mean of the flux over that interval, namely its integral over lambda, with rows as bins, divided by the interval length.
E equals 1.20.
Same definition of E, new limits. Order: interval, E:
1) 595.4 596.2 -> 1.19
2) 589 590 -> 1.10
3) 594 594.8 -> 1.17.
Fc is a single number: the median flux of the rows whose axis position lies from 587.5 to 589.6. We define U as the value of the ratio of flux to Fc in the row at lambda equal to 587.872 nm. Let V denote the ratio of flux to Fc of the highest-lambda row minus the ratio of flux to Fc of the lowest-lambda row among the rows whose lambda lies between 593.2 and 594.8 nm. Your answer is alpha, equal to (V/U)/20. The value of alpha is -0.0013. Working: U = 1.00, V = -0.03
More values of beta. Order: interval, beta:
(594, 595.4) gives 1.17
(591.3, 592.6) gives 1.20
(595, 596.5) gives 1.18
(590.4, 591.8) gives 1.19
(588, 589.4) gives 1.15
